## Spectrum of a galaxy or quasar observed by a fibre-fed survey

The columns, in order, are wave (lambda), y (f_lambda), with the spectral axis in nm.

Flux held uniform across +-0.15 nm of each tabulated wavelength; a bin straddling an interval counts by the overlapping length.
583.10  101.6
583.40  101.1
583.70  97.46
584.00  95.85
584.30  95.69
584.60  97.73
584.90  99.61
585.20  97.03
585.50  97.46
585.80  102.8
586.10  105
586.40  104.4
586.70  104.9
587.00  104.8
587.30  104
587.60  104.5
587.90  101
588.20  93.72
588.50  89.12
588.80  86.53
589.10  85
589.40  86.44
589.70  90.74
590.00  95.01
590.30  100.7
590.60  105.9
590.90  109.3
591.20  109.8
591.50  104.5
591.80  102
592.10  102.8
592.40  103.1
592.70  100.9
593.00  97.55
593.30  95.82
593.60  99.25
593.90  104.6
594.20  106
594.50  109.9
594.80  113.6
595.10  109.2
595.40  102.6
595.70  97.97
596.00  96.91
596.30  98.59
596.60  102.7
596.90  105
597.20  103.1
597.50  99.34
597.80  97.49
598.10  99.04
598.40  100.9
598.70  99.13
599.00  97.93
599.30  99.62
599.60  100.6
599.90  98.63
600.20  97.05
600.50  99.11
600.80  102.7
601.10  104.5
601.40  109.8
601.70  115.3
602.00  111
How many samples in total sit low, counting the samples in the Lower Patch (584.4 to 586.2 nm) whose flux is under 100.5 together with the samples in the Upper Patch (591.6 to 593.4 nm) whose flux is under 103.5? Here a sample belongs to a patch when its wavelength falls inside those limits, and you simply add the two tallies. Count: 10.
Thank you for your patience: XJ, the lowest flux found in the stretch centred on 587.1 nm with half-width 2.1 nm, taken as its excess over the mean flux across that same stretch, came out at -14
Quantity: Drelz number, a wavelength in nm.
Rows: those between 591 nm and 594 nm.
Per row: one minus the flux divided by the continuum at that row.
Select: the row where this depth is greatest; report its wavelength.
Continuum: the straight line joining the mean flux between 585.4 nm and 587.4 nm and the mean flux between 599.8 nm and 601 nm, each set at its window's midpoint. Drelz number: 593.30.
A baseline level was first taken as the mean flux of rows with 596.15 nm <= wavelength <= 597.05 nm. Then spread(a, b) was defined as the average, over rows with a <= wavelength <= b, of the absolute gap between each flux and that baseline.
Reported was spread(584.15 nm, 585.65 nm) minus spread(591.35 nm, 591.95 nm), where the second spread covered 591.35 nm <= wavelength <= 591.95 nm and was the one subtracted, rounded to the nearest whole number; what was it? 3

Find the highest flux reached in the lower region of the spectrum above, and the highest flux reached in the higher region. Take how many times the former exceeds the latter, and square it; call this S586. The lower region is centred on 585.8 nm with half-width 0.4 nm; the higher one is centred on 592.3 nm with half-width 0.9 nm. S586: 1.01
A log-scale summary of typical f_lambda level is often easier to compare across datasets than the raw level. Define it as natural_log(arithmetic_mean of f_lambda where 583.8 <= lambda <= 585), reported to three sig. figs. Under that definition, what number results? 4.58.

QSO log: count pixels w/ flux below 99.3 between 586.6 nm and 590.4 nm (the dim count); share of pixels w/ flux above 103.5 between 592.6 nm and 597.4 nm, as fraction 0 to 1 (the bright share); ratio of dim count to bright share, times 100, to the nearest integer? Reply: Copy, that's 1867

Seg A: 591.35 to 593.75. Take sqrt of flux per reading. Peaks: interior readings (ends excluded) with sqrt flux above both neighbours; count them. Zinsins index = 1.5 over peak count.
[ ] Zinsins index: 1.50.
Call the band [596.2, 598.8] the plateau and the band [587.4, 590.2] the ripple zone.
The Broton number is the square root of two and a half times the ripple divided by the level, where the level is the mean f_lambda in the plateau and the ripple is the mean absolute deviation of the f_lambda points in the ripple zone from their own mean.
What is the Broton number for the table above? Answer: 0.37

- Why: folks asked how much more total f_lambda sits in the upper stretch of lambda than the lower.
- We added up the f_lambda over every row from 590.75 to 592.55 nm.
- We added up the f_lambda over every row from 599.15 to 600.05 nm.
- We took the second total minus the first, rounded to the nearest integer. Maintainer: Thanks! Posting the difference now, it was -333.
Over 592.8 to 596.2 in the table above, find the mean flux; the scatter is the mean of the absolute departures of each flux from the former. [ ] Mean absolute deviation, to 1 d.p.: 5.1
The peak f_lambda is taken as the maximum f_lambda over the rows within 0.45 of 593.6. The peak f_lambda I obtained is 104.6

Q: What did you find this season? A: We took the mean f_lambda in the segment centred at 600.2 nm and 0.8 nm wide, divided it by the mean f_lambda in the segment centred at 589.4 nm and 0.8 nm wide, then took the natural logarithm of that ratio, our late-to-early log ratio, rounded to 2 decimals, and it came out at 0.12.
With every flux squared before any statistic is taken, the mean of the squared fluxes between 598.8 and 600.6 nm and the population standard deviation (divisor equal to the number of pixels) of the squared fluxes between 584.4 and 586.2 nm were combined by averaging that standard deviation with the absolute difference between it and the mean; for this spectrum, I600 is 4884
